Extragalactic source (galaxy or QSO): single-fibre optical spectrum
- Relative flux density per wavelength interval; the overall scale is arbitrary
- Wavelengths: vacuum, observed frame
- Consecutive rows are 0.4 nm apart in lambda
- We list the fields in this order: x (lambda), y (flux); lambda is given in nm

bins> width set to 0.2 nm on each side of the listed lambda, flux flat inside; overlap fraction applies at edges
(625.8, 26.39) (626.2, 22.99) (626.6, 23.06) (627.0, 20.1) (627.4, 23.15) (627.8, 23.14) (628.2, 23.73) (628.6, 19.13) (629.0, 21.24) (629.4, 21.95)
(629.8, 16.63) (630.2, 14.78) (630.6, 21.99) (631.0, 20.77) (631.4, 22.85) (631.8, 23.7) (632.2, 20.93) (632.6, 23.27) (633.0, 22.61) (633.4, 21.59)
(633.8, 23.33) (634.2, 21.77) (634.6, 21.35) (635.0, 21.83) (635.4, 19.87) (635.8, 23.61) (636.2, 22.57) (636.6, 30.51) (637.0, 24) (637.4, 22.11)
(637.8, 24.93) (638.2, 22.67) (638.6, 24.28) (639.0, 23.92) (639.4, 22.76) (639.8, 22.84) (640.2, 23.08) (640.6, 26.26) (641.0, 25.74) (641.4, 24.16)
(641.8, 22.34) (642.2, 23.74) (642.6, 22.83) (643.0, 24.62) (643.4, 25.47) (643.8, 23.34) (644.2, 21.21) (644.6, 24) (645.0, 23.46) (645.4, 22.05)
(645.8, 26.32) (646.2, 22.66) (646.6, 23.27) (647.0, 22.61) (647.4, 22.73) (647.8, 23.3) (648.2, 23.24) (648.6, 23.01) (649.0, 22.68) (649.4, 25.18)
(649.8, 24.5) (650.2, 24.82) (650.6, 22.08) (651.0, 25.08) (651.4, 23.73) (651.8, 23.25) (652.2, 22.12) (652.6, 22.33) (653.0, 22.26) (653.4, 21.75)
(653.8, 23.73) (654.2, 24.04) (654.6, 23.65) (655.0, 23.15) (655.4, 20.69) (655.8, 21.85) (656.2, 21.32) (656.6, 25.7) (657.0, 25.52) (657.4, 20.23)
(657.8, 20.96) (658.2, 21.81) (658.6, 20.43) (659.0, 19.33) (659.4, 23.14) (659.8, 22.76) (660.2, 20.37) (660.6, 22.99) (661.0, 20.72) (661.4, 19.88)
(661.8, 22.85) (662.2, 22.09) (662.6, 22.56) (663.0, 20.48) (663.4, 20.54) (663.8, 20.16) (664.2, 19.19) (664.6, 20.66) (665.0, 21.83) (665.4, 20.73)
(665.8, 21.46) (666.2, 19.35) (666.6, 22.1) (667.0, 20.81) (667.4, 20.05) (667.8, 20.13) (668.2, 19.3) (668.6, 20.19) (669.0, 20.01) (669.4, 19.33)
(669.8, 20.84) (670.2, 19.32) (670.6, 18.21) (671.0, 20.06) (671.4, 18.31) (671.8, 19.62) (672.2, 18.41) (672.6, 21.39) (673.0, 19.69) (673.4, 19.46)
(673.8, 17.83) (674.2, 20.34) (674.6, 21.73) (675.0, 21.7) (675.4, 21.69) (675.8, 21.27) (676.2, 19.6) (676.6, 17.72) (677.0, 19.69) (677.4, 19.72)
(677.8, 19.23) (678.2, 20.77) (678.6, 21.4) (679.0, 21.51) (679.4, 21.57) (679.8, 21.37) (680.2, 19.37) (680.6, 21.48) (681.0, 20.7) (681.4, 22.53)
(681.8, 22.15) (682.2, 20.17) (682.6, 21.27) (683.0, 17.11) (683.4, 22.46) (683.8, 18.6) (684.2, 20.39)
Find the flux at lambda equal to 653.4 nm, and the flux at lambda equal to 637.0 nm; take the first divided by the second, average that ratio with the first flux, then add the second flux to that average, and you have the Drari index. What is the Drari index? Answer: 35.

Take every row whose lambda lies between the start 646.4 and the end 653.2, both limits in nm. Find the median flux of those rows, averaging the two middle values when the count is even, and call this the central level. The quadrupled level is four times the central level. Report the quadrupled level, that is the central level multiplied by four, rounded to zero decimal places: 93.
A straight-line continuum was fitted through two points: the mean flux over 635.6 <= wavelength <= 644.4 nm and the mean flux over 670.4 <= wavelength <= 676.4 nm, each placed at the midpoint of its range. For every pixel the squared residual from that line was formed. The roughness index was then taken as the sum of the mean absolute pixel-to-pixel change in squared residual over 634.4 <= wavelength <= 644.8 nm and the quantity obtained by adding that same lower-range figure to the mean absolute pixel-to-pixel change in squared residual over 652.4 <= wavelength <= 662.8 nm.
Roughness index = 14.9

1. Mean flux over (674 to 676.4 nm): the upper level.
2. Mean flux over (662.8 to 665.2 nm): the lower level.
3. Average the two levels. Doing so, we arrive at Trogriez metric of 20.8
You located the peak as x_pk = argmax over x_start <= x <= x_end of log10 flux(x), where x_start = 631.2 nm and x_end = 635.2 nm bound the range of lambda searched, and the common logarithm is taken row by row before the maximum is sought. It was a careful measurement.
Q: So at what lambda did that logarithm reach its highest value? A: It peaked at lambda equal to 631.8 nm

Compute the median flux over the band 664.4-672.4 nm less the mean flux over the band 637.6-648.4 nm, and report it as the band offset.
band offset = -3.6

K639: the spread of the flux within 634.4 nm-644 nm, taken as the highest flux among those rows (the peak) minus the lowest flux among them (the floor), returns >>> 10.6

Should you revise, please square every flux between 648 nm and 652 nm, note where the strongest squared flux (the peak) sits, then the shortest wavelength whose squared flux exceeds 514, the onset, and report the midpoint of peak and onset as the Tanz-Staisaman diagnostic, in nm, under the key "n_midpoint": 648.80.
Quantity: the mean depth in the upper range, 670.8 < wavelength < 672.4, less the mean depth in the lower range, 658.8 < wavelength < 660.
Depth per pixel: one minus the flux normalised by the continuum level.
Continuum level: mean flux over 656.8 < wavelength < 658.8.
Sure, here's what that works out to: 0.12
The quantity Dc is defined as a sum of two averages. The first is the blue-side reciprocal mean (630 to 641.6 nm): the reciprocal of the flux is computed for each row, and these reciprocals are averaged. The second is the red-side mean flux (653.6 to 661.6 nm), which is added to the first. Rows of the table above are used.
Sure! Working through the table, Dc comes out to 22.2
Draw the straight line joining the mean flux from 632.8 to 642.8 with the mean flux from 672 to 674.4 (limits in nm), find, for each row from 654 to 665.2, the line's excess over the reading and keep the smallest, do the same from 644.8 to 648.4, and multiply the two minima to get 17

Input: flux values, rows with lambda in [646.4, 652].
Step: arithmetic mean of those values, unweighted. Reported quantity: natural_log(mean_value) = 3.16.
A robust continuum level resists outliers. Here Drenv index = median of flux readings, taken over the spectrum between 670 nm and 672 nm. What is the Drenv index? 19.3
